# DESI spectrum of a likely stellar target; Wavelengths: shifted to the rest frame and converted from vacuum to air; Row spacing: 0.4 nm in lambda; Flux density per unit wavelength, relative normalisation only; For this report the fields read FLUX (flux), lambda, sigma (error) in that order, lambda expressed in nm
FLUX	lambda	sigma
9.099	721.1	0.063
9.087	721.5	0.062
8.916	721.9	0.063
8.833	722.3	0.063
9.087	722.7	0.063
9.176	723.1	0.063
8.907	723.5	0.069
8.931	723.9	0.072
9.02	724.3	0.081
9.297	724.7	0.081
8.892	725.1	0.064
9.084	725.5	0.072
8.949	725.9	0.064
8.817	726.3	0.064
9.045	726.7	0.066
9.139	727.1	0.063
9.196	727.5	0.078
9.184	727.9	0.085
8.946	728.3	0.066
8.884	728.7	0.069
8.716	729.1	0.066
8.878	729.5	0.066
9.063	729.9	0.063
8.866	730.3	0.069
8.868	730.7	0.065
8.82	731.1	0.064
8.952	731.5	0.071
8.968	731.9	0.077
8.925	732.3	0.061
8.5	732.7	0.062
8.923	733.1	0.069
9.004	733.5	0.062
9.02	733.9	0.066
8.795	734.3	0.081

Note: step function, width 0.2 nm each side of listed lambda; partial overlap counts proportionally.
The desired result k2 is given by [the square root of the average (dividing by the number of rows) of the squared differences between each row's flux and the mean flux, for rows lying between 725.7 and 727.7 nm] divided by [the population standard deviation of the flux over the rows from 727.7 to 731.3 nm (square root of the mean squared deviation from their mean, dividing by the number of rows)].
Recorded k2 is 1.0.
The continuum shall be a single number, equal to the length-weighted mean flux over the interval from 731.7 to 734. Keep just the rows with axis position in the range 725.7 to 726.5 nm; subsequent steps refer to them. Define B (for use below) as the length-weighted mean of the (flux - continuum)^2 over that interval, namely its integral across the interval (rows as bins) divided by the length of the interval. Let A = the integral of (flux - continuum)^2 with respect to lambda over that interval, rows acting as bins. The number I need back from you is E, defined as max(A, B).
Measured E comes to 0.004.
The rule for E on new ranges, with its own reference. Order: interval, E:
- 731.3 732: 0.006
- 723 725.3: 0.102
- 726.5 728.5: 0.113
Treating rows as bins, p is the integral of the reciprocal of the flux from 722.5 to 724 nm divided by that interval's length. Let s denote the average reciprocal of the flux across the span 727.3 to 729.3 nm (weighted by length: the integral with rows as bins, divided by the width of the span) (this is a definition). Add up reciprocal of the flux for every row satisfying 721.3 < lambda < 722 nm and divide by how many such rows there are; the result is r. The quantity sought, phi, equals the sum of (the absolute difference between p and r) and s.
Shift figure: 0.112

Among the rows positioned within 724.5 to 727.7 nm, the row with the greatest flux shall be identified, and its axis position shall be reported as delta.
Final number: 724.7 nm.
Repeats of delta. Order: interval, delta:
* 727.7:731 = 727.9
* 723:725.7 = 724.7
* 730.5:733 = 731.9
